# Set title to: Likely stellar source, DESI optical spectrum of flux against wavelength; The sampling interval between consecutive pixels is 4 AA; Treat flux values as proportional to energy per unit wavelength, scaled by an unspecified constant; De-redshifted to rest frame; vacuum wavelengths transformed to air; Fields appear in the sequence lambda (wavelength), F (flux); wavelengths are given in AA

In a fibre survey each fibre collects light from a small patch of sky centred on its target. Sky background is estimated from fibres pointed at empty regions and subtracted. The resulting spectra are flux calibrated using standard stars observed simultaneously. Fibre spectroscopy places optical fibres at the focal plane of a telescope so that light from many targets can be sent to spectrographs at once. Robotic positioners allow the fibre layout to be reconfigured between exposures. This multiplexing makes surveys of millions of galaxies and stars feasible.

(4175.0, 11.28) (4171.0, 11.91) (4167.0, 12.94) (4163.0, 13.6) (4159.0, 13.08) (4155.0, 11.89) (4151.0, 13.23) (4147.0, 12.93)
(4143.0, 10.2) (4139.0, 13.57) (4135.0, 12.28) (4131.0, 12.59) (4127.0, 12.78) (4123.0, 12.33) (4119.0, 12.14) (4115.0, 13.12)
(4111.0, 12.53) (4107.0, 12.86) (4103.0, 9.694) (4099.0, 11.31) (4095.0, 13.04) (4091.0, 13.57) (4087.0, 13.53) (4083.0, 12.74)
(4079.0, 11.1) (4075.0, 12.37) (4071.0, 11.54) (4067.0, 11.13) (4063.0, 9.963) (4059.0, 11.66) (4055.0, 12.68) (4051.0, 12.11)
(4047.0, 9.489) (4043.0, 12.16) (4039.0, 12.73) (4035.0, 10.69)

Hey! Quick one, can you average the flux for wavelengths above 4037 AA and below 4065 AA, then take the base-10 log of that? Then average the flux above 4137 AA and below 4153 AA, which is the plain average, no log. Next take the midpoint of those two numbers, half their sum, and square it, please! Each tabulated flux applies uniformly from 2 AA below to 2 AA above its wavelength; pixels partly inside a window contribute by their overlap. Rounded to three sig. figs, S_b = 45.9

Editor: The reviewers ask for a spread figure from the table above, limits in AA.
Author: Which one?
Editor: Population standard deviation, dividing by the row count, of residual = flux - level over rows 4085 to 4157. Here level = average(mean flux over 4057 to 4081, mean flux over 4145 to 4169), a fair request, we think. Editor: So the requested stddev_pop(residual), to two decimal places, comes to 1.05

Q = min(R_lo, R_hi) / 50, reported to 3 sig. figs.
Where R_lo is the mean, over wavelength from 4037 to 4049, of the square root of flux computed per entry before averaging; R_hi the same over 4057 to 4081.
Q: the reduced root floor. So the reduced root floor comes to 0.0672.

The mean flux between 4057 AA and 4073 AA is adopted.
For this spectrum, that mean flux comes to 11.1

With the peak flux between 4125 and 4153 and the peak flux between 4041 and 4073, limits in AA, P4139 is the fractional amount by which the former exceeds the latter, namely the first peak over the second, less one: 0.070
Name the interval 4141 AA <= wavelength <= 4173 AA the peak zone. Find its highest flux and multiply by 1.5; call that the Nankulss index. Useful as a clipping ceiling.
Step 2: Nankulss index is 20.4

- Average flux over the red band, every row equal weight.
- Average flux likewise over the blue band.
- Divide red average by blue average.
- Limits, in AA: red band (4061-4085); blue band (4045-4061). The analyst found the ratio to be 1.00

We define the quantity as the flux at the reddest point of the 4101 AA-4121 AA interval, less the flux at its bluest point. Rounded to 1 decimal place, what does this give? 2.4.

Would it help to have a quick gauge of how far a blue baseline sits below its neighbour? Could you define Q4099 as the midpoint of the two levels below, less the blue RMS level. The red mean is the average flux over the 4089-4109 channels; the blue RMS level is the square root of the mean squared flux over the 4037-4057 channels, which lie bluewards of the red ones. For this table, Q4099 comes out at 0.10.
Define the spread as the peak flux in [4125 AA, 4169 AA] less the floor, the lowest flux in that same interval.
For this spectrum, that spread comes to 3.4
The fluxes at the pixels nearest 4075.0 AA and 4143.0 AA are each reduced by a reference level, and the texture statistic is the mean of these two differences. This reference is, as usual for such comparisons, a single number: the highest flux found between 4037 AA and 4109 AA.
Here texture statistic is -2.3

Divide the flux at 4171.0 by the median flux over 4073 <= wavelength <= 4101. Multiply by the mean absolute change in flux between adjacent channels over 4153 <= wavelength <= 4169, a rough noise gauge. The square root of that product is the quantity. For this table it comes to 0.86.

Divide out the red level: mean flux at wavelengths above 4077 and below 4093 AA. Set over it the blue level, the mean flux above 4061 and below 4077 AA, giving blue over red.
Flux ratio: 0.88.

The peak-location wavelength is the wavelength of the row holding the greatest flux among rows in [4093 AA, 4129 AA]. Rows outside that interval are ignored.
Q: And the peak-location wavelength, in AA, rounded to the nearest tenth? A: 4115.0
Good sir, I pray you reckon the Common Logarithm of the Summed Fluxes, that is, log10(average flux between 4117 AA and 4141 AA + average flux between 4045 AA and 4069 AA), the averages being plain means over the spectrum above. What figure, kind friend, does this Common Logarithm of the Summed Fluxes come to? 1.38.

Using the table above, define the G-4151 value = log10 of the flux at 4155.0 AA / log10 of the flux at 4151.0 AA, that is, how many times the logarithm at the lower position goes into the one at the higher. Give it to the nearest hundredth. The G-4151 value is 0.96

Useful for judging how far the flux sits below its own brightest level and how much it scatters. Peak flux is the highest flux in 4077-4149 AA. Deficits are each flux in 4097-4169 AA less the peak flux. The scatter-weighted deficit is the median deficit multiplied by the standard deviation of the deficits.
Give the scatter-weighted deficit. -0.9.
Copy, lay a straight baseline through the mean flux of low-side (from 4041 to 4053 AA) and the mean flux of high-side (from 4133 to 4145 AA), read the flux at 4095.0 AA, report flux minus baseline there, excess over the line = 1.4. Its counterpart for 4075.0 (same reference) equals 0.9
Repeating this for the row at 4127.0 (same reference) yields 0.9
